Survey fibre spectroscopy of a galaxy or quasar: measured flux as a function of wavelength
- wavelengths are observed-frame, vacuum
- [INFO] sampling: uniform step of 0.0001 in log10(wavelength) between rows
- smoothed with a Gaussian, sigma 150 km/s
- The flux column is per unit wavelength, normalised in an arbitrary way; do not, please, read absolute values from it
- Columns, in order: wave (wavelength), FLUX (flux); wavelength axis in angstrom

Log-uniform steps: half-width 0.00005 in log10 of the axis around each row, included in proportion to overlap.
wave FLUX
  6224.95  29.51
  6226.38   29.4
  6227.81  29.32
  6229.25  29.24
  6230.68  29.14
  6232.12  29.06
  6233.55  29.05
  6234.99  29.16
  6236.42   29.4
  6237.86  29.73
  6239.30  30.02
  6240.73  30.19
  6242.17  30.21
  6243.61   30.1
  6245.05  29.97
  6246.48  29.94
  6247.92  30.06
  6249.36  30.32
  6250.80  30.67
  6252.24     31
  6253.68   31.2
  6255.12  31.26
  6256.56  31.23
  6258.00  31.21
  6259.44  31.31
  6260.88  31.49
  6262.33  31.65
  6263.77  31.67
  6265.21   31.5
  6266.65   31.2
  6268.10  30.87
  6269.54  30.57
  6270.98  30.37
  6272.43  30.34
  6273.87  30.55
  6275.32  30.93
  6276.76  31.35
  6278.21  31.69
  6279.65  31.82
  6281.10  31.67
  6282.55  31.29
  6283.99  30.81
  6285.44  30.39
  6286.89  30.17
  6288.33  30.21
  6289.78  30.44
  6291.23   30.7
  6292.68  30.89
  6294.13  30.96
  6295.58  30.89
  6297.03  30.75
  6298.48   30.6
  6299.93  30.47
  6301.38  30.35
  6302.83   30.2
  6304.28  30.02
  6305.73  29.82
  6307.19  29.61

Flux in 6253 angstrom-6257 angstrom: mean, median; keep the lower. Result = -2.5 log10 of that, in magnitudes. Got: -3.74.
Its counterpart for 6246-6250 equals -3.69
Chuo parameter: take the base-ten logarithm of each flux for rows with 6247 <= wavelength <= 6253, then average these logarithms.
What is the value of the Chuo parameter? 1.48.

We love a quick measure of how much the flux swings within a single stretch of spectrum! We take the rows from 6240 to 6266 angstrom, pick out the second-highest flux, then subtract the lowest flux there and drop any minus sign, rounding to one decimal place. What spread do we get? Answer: 1.7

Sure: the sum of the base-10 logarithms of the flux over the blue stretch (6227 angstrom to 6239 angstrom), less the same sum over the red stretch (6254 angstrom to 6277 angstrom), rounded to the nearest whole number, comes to -12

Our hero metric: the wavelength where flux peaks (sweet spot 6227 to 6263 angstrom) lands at 6262.33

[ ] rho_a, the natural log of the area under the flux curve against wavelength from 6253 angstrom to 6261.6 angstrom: 5.60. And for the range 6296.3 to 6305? 5.58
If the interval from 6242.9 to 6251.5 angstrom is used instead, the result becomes 5.56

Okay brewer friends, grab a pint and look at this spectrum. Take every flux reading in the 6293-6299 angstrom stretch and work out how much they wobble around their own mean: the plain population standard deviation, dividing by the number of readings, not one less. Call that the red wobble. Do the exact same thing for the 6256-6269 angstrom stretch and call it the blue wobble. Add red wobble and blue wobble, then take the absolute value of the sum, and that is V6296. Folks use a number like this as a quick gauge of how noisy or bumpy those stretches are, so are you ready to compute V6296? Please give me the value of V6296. 0.38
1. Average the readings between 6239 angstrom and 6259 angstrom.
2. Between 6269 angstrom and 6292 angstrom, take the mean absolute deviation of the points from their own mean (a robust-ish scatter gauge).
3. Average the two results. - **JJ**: 15.5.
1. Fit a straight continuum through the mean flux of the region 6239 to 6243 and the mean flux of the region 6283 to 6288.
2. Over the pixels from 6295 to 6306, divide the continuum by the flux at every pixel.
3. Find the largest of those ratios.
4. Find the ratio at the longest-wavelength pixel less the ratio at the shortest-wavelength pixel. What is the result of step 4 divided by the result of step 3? 0.037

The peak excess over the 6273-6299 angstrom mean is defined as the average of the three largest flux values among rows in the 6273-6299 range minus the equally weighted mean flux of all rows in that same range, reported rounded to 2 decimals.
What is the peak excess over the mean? 0.83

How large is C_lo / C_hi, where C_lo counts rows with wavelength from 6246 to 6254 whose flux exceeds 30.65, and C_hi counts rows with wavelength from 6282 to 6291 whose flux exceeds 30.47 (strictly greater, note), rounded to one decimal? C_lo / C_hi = 1.5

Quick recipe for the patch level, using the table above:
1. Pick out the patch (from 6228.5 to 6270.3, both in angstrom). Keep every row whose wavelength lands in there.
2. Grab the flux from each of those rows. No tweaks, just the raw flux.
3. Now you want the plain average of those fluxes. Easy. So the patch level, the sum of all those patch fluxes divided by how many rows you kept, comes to 30.4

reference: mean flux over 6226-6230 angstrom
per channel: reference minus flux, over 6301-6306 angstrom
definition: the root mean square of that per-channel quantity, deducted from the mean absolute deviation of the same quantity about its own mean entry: -0.62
